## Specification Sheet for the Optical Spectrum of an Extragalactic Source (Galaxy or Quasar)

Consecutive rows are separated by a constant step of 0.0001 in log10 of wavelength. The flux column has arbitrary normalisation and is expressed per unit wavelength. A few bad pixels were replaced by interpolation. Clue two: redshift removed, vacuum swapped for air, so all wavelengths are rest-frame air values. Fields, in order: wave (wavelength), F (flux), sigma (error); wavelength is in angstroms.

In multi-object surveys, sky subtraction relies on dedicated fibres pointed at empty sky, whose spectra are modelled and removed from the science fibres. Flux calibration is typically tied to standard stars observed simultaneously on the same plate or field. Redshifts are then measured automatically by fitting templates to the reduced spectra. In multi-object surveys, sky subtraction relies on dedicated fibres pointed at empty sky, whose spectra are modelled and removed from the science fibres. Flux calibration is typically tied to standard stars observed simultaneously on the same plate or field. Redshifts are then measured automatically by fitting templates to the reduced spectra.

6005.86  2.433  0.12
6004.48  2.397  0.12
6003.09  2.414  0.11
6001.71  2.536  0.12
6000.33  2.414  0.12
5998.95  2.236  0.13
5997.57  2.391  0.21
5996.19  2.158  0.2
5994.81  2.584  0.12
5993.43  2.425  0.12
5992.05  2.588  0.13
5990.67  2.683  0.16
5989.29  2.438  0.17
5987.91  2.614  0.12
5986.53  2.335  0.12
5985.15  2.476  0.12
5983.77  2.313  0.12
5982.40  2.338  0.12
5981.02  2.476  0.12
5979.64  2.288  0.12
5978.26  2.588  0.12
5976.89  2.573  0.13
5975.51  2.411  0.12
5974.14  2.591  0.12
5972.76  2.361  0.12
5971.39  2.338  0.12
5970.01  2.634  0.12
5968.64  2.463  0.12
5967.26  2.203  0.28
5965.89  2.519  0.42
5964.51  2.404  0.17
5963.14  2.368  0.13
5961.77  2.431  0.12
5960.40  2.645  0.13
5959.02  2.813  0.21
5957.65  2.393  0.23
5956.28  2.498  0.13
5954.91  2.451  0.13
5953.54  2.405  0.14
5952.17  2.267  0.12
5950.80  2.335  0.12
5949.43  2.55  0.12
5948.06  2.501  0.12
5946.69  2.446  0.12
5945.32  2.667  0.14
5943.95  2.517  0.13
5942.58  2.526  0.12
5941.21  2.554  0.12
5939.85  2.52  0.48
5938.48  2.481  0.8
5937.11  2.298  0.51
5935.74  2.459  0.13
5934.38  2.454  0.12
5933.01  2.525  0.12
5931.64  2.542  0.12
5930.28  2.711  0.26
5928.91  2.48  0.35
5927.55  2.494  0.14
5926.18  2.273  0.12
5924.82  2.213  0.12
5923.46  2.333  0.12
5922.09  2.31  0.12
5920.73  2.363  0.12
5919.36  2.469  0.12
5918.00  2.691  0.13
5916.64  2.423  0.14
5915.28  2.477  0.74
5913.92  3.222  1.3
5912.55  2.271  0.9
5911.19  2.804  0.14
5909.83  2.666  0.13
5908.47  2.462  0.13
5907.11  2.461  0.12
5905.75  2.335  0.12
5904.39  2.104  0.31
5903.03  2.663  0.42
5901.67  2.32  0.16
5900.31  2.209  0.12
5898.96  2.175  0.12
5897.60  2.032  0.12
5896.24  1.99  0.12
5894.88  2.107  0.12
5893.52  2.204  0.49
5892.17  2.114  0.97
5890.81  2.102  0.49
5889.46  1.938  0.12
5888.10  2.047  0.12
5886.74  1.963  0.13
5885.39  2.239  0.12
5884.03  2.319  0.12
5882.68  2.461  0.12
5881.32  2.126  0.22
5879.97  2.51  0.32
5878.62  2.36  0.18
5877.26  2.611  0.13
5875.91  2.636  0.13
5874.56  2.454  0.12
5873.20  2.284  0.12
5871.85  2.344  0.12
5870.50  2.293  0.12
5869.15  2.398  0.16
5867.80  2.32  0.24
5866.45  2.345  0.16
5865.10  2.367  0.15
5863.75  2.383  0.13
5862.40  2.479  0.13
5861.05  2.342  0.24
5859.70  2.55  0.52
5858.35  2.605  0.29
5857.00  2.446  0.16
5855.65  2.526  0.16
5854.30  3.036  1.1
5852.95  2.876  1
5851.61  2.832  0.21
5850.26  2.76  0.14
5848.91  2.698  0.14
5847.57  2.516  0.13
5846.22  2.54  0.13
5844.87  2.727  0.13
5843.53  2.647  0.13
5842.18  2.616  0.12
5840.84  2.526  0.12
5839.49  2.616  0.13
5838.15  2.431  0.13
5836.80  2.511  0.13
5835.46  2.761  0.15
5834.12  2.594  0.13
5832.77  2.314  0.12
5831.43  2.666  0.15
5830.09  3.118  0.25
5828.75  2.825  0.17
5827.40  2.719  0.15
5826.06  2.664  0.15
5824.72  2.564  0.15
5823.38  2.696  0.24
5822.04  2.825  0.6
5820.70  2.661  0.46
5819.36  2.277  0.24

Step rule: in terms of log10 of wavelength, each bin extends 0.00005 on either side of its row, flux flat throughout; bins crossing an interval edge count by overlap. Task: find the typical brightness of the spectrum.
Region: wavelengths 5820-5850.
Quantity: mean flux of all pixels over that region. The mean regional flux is 2.65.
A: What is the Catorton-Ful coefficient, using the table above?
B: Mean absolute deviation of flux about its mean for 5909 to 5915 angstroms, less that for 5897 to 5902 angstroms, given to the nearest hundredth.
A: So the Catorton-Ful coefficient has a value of 0.19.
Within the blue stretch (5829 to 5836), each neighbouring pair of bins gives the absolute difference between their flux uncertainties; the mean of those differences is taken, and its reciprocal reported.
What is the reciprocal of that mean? 25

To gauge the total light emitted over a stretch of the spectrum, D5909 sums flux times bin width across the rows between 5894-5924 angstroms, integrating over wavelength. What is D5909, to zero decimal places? 72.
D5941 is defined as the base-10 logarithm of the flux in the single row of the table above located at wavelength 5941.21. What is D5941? 0.41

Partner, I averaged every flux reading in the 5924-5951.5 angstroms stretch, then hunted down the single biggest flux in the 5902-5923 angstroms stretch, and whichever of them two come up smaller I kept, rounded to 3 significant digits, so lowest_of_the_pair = 2.48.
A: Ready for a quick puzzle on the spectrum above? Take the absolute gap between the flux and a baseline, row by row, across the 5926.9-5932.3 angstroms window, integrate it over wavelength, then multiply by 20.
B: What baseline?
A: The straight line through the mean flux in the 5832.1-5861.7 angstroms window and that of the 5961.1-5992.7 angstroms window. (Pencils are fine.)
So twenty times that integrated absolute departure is 8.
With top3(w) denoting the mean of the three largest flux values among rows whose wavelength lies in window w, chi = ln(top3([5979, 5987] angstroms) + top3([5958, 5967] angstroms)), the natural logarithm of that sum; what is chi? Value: 1.63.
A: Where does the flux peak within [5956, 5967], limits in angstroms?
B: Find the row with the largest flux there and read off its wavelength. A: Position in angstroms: 5959.02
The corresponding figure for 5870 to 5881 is 5875.91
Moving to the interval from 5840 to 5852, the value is 5851.61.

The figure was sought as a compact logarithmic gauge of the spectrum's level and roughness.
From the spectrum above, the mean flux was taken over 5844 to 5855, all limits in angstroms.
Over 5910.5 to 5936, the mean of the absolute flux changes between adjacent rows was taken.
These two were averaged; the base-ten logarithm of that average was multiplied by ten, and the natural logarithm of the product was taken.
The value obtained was 0.5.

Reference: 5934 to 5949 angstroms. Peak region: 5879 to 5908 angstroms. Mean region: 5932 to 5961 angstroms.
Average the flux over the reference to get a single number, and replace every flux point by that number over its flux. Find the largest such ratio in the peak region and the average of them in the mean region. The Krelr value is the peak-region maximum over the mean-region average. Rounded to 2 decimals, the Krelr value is 1.28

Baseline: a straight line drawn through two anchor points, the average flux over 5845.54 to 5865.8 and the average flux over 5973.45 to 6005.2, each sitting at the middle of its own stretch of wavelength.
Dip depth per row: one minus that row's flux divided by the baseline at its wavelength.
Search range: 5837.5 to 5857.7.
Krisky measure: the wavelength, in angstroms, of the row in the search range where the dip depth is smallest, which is 5854.30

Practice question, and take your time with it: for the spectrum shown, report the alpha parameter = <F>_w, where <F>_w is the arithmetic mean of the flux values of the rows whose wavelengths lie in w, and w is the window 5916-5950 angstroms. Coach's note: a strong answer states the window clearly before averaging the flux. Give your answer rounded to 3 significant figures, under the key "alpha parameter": 2.47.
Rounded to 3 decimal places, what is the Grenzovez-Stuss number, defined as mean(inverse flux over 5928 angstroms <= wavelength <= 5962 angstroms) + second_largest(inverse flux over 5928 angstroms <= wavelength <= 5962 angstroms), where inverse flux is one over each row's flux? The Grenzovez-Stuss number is 0.836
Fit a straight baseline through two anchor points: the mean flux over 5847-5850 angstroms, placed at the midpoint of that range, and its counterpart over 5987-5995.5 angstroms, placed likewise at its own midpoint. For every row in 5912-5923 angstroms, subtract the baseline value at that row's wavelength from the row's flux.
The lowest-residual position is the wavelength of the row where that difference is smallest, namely 5912.55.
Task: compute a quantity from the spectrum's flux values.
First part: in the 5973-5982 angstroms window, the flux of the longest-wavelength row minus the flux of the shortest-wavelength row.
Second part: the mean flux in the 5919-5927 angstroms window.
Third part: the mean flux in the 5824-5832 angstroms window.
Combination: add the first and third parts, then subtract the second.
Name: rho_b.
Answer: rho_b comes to 0.32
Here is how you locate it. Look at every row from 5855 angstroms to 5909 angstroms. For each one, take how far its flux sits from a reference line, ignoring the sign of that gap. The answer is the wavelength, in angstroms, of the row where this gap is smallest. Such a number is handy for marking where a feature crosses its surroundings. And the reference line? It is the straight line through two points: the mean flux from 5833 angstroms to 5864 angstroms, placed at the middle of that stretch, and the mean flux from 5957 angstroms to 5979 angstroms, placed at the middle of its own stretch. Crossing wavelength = 5858.35 angstroms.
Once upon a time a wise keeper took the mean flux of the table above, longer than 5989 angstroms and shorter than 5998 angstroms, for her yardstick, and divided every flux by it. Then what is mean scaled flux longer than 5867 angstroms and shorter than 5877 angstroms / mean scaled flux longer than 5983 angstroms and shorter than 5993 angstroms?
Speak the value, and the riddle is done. 0.96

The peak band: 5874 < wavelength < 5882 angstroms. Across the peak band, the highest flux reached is 2.636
